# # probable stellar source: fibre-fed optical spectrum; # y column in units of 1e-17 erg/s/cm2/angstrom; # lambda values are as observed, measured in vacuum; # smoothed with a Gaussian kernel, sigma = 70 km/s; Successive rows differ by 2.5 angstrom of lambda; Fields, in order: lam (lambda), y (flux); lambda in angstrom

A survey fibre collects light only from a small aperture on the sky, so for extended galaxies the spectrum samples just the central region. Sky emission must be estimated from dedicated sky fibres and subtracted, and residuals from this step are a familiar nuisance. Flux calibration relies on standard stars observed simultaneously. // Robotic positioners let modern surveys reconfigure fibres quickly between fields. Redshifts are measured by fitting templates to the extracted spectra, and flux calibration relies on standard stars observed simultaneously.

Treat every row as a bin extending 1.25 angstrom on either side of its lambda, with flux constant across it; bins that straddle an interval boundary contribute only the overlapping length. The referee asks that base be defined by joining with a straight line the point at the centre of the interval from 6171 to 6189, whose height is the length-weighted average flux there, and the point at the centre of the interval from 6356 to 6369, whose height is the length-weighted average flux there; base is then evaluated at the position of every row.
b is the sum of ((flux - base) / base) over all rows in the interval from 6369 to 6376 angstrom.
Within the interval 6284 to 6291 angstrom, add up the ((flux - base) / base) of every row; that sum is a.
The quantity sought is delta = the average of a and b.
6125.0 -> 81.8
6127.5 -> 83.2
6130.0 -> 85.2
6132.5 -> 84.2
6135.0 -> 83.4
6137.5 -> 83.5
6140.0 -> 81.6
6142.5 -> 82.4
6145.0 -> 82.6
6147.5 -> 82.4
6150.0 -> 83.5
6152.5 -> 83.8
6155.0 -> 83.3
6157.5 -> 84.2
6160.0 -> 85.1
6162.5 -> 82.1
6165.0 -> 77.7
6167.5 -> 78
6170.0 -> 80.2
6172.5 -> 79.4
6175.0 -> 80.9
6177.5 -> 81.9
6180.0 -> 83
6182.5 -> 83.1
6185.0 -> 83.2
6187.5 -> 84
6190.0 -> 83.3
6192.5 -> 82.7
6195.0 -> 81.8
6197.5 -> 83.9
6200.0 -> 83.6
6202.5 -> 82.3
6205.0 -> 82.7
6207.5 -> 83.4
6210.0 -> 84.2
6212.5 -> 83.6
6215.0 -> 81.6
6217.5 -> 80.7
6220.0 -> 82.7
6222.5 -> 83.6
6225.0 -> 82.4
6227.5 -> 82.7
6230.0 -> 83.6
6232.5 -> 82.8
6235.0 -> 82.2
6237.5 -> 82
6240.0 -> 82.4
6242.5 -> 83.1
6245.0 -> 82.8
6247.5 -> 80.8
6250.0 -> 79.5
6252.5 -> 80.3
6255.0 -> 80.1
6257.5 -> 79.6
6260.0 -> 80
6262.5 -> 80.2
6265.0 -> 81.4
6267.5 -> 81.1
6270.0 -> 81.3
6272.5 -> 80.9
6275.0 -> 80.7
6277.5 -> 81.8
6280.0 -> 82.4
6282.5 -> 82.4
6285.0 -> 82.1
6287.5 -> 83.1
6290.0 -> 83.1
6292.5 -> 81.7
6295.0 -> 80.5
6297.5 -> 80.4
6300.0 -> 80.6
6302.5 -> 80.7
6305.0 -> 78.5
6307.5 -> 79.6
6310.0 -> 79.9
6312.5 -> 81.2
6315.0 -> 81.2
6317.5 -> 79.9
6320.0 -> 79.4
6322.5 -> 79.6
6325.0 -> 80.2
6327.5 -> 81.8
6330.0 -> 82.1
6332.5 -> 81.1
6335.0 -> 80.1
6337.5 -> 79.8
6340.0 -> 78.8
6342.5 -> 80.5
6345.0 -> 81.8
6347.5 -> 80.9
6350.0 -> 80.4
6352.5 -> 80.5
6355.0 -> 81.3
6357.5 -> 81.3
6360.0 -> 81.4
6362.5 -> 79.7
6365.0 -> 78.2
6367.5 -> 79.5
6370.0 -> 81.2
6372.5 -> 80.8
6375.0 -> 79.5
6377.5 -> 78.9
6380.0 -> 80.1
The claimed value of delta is 0.044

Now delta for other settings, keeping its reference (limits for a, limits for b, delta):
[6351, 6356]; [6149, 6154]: 0.023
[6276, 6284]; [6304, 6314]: -0.001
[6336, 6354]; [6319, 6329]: -0.002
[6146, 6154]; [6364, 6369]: -0.002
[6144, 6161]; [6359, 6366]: 0.038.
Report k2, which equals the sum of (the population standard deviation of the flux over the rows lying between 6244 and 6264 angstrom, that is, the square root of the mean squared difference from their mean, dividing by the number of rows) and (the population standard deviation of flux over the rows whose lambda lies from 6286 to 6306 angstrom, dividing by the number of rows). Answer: 2.41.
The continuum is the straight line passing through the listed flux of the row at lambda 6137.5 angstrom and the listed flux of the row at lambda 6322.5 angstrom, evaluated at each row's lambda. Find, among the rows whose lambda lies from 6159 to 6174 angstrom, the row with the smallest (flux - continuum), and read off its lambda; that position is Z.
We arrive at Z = 6165.0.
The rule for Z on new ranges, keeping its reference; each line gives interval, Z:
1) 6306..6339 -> 6307.5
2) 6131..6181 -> 6165.0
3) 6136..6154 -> 6140.0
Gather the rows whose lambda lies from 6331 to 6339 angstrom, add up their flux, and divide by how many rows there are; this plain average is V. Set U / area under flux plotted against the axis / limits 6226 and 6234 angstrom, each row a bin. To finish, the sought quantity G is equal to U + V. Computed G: 744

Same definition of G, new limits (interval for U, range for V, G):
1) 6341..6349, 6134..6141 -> 731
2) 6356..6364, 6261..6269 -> 727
